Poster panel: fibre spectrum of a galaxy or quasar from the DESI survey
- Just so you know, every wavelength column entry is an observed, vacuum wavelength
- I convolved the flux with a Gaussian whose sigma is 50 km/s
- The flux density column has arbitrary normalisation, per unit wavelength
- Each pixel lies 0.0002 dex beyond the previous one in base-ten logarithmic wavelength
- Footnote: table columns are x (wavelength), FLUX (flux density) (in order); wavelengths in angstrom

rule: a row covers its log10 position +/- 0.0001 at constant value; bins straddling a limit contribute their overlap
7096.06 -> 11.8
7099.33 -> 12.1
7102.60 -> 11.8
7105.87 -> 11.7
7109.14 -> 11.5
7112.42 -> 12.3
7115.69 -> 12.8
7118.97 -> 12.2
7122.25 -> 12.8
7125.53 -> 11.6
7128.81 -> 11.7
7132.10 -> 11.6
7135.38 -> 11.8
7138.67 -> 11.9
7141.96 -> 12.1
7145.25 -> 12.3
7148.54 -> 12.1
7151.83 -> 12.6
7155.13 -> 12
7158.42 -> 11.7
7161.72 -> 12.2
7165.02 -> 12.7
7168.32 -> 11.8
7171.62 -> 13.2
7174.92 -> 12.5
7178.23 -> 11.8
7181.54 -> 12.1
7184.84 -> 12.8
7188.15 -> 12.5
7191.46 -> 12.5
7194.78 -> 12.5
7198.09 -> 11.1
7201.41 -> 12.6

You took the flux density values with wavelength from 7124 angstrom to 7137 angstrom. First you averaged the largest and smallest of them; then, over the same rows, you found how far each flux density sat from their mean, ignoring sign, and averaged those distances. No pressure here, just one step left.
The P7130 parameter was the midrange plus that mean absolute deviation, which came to 11.8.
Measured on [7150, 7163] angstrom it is 12.4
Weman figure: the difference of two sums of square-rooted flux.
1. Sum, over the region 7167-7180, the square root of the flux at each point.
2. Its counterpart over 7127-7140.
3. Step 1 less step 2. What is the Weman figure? 0.33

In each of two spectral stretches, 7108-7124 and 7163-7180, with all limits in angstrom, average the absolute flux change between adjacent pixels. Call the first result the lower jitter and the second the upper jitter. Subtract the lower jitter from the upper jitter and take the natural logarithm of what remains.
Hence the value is -1.2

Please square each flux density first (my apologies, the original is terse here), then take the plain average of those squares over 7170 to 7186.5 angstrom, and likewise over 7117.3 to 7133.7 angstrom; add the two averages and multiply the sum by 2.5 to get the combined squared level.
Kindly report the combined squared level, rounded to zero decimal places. 749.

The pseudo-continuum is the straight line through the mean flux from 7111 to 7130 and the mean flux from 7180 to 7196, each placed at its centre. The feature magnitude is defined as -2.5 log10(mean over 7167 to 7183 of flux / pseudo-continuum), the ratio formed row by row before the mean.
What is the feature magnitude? 0.013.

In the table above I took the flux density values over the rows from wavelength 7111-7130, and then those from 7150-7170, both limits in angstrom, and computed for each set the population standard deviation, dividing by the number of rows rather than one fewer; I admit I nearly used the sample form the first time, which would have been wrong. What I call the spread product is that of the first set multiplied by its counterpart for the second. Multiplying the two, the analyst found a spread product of 0.18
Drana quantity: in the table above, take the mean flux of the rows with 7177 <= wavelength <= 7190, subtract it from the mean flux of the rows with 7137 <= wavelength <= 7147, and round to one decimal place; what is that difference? -0.2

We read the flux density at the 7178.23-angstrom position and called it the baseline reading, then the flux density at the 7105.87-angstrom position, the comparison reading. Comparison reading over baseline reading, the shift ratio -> 0.99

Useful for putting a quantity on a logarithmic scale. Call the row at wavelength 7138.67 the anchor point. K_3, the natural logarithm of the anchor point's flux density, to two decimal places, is 2.48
